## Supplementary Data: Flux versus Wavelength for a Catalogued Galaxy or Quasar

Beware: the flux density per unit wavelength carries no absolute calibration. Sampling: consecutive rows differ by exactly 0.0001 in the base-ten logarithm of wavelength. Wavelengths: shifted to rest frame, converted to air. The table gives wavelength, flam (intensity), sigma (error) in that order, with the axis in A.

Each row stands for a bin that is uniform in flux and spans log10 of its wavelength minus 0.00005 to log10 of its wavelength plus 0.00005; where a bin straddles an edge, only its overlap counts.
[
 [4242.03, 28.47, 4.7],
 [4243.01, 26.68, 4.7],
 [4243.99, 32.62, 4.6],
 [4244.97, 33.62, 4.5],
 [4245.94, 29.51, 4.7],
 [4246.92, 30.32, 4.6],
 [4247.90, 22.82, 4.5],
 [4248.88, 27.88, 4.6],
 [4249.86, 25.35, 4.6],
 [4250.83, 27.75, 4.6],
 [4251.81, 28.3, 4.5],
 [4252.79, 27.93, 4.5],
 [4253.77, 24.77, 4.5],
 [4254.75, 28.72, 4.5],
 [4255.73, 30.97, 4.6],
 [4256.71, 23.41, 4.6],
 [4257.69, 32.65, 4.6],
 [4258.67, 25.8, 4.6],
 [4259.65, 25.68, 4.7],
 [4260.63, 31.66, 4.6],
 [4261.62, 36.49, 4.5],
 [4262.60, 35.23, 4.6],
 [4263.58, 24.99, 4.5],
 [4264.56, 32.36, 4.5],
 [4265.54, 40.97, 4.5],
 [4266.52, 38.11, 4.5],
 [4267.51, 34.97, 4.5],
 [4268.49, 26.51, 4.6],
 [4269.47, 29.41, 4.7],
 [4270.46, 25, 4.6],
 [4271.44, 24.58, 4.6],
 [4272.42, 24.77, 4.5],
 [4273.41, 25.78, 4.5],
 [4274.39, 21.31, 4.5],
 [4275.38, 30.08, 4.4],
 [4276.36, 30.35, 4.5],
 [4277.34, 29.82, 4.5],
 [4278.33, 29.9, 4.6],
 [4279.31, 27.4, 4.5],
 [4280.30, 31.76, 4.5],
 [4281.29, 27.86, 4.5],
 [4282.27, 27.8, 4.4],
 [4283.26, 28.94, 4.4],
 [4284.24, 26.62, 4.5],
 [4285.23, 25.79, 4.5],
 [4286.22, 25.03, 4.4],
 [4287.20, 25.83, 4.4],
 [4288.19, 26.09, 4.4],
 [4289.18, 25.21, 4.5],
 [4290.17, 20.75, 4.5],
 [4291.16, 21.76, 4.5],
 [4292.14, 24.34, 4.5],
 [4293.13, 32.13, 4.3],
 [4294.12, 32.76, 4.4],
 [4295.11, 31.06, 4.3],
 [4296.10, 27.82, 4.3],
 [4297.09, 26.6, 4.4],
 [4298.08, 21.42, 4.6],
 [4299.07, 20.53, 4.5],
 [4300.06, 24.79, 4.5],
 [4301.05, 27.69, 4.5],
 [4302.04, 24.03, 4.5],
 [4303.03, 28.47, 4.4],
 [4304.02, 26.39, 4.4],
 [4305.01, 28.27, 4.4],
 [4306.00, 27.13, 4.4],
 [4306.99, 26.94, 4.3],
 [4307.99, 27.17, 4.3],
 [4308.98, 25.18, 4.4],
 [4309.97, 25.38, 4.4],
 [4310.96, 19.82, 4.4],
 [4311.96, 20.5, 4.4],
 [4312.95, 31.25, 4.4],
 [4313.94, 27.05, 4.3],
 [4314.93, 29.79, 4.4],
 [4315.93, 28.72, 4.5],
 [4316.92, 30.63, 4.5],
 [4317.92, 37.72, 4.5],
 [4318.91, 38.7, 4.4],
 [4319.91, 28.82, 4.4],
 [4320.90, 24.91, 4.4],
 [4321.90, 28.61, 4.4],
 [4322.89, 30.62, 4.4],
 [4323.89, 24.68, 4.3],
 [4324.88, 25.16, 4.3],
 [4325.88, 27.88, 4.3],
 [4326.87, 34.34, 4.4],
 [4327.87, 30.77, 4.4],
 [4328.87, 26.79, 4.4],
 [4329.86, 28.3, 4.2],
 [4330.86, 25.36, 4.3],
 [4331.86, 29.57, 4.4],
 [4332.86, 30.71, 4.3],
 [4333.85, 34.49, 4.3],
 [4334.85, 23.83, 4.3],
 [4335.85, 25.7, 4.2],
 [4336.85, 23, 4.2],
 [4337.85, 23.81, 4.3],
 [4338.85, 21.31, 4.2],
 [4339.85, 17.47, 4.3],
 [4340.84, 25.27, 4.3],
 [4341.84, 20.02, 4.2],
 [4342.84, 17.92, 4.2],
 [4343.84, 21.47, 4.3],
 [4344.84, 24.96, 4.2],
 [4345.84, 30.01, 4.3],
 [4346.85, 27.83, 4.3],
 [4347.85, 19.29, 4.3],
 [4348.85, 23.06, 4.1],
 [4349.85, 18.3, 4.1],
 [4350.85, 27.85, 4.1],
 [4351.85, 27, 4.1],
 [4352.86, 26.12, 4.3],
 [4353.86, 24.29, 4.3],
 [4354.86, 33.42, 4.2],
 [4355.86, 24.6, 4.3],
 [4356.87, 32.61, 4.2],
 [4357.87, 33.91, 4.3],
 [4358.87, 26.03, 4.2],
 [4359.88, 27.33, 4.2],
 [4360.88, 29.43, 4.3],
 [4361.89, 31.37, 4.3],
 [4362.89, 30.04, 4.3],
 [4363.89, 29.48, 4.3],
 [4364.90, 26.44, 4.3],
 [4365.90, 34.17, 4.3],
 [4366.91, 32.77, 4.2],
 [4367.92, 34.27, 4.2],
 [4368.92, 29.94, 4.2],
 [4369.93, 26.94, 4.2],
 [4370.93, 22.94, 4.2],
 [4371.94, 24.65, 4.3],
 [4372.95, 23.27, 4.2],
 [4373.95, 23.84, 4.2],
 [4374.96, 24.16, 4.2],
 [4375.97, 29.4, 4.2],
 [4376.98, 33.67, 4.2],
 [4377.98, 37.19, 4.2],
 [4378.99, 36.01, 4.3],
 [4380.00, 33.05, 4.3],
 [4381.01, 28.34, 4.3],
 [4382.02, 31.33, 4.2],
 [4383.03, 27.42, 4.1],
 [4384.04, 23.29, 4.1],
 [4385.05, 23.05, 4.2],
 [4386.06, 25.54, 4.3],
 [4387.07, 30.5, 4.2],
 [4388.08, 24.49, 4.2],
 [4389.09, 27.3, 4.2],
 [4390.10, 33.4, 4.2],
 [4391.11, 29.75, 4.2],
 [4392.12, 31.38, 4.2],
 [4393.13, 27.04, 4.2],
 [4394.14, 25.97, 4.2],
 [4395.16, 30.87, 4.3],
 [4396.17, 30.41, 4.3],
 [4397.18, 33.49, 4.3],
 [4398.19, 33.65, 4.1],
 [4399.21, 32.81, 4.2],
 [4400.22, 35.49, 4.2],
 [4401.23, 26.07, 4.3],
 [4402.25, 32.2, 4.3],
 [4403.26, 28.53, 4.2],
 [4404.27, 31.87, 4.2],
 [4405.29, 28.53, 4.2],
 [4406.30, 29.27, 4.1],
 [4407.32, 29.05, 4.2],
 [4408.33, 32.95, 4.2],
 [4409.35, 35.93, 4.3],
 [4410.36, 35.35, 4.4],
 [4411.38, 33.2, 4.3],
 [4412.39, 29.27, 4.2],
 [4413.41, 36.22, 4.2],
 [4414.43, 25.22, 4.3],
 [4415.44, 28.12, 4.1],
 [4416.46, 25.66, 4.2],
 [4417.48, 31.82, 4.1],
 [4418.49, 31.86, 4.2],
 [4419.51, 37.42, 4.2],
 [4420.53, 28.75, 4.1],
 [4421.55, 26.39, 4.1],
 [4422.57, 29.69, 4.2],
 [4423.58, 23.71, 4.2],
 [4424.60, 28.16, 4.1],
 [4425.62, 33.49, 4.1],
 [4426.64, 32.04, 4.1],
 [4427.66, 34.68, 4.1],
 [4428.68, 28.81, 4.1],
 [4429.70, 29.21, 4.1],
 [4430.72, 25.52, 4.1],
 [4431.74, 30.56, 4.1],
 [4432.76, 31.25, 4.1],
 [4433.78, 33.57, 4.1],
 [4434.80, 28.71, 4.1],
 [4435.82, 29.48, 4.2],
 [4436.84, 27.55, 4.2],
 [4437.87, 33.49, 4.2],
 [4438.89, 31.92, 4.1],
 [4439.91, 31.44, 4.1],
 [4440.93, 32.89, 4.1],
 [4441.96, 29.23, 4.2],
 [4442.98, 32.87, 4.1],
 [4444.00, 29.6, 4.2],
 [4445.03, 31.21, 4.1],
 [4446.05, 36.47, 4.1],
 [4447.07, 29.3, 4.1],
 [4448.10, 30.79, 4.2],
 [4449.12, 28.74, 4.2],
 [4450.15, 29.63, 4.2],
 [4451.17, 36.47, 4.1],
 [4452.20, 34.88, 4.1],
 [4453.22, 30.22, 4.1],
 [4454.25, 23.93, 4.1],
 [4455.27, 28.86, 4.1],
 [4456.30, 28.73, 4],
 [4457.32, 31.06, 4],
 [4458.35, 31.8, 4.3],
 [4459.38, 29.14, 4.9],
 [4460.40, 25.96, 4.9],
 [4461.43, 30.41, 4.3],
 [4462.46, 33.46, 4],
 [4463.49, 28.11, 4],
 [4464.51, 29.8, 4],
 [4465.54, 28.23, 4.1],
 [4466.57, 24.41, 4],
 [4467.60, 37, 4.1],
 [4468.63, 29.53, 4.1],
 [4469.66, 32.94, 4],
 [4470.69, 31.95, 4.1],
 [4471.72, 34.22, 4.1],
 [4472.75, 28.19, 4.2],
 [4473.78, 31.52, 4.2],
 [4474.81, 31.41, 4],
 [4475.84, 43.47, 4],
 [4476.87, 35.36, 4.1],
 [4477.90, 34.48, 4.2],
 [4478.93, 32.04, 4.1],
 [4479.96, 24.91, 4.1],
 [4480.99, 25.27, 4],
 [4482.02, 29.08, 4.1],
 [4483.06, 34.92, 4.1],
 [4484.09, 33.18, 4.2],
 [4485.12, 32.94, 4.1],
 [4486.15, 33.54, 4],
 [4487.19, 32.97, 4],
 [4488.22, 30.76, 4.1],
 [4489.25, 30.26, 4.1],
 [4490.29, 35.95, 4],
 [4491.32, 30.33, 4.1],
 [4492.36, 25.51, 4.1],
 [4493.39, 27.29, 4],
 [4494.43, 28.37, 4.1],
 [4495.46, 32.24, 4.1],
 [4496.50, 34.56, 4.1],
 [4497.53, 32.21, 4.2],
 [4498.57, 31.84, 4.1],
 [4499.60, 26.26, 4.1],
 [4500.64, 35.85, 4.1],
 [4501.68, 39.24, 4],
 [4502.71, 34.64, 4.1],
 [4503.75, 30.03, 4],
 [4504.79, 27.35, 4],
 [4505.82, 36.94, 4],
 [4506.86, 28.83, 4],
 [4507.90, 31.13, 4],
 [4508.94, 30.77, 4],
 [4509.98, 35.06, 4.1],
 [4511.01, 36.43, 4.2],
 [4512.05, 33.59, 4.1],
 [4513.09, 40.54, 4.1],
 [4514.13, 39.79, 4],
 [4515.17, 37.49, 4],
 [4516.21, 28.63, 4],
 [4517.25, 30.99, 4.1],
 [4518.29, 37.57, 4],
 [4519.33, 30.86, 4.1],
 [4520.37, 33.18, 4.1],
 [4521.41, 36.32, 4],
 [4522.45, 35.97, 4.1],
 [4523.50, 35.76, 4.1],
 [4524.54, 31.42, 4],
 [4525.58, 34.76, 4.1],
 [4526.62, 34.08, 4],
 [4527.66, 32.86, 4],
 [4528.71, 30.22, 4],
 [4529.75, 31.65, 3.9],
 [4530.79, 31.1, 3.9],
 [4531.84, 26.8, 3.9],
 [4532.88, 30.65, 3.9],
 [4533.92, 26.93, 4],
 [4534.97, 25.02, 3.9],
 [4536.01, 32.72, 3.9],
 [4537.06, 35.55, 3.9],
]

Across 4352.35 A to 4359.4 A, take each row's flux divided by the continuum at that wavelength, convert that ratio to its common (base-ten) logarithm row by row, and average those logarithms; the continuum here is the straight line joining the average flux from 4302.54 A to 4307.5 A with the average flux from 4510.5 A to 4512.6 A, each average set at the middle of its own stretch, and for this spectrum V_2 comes -0.01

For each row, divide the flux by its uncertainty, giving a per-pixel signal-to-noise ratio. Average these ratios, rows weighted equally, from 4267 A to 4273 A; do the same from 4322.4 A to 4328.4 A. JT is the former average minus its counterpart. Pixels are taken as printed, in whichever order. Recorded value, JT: -0.63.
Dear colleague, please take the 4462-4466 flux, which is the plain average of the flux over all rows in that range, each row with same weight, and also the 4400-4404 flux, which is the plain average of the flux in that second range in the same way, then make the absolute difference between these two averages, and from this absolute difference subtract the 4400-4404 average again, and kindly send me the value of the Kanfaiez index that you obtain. -29.9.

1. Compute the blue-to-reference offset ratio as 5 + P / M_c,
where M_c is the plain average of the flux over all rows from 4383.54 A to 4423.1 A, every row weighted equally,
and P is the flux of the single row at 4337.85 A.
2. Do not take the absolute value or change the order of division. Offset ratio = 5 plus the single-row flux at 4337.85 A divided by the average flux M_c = 5.79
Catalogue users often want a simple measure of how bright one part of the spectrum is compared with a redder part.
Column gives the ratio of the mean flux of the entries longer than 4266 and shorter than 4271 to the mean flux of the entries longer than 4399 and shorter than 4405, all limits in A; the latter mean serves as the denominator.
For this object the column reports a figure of 0.99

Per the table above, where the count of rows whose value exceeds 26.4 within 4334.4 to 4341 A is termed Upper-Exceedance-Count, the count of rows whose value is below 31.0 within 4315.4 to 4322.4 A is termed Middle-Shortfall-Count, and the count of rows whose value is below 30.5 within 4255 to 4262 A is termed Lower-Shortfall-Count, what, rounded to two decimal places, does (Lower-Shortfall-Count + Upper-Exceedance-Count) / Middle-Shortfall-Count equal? 0.60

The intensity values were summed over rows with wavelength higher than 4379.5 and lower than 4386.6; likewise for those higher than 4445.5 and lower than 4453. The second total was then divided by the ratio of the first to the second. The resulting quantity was 267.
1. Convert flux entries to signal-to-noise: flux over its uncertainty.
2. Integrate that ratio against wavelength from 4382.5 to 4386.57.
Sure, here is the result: 24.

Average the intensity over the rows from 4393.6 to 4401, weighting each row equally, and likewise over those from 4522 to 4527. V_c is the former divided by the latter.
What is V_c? 0.92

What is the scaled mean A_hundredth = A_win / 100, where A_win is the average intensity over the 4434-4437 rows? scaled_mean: 0.29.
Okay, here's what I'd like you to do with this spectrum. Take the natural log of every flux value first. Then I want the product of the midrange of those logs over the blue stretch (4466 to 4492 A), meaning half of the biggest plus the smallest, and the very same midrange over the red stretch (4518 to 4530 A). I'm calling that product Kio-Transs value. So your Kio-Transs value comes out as 12.3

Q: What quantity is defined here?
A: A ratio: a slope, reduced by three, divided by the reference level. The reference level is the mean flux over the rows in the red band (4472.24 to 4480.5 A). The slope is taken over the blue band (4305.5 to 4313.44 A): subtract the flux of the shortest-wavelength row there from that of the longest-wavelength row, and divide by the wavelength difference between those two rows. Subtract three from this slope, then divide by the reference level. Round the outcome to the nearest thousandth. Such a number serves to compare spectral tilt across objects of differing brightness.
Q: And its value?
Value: -0.074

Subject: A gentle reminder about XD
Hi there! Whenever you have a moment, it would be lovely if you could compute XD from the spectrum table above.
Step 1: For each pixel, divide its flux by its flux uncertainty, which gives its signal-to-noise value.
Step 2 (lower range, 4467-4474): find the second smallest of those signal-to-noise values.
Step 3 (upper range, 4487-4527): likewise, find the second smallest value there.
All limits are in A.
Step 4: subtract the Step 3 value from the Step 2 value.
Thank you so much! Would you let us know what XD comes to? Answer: 0.8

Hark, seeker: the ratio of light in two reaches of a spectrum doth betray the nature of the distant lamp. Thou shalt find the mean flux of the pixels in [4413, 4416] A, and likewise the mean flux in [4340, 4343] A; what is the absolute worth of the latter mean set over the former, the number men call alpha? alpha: 0.71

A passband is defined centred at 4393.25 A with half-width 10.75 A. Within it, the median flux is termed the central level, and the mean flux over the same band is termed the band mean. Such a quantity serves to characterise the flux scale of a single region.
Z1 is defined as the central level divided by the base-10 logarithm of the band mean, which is 20.3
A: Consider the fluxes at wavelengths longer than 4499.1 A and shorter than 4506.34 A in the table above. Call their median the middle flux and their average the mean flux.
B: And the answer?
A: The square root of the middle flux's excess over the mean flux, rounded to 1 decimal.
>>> 1.3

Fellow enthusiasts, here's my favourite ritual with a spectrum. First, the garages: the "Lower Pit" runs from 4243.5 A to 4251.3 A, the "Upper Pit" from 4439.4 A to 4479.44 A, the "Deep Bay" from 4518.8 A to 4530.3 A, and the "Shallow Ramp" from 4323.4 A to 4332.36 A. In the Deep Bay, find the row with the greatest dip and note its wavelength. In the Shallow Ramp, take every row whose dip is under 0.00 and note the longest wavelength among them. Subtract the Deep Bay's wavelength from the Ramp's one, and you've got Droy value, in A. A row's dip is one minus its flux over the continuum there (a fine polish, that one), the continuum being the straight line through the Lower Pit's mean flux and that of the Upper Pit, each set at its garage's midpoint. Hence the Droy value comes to -200.8 A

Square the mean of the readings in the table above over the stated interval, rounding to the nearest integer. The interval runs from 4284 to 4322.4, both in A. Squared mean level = 727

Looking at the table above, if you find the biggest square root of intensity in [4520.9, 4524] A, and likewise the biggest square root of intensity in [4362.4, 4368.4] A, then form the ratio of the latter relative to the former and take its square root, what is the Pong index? 0.986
